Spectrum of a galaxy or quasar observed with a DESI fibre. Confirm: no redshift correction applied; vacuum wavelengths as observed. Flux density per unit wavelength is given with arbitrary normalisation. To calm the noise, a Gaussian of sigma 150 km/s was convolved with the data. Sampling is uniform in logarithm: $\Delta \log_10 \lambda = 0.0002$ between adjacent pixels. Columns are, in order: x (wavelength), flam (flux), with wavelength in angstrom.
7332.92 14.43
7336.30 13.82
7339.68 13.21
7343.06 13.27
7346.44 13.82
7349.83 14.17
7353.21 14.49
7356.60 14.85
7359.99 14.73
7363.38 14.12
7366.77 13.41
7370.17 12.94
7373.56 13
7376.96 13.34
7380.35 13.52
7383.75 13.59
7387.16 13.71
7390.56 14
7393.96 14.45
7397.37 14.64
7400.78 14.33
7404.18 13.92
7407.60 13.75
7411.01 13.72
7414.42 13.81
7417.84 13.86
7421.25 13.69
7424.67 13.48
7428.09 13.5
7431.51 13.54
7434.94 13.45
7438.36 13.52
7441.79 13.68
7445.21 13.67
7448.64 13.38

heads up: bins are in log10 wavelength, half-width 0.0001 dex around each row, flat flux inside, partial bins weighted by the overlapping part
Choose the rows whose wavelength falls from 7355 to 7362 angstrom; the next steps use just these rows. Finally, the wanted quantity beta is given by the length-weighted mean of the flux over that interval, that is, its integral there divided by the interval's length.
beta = 14.8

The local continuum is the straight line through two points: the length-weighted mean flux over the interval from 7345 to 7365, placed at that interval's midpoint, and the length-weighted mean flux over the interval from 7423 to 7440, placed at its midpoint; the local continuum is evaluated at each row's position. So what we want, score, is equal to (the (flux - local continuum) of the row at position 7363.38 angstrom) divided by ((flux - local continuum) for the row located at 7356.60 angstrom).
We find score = -0.3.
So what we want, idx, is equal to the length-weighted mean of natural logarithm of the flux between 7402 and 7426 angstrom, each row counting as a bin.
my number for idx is 2.62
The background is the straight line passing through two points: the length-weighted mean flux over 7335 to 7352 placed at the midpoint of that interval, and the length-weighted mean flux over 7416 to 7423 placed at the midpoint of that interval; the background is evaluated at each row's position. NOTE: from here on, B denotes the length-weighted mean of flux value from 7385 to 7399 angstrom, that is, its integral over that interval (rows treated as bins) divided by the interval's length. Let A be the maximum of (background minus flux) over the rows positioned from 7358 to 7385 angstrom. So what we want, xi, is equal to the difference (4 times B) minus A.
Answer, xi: 55.9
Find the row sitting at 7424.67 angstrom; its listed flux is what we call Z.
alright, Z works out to 13.48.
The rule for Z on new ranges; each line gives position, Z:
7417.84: 13.86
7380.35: 13.52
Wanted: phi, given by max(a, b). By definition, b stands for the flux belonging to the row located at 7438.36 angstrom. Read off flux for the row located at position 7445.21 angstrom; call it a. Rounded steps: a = 13.67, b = 13.52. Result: 13.7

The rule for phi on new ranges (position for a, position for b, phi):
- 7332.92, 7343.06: 14.4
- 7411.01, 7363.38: 14.1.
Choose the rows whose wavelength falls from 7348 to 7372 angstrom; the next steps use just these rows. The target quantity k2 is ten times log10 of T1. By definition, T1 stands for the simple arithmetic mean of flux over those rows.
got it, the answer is 11.5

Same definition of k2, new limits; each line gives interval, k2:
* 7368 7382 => 11.2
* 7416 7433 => 11.3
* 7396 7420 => 11.5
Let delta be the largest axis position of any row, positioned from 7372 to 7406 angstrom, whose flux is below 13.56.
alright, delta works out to 7380.35 angstrom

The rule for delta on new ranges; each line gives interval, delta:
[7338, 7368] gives 7366.77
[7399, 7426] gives 7424.67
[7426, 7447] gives 7438.36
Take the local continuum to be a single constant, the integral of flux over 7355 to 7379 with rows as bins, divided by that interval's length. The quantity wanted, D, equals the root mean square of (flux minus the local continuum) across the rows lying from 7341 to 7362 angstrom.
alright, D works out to 0.71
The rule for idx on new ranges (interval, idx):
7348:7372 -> 2.64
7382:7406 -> 2.64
